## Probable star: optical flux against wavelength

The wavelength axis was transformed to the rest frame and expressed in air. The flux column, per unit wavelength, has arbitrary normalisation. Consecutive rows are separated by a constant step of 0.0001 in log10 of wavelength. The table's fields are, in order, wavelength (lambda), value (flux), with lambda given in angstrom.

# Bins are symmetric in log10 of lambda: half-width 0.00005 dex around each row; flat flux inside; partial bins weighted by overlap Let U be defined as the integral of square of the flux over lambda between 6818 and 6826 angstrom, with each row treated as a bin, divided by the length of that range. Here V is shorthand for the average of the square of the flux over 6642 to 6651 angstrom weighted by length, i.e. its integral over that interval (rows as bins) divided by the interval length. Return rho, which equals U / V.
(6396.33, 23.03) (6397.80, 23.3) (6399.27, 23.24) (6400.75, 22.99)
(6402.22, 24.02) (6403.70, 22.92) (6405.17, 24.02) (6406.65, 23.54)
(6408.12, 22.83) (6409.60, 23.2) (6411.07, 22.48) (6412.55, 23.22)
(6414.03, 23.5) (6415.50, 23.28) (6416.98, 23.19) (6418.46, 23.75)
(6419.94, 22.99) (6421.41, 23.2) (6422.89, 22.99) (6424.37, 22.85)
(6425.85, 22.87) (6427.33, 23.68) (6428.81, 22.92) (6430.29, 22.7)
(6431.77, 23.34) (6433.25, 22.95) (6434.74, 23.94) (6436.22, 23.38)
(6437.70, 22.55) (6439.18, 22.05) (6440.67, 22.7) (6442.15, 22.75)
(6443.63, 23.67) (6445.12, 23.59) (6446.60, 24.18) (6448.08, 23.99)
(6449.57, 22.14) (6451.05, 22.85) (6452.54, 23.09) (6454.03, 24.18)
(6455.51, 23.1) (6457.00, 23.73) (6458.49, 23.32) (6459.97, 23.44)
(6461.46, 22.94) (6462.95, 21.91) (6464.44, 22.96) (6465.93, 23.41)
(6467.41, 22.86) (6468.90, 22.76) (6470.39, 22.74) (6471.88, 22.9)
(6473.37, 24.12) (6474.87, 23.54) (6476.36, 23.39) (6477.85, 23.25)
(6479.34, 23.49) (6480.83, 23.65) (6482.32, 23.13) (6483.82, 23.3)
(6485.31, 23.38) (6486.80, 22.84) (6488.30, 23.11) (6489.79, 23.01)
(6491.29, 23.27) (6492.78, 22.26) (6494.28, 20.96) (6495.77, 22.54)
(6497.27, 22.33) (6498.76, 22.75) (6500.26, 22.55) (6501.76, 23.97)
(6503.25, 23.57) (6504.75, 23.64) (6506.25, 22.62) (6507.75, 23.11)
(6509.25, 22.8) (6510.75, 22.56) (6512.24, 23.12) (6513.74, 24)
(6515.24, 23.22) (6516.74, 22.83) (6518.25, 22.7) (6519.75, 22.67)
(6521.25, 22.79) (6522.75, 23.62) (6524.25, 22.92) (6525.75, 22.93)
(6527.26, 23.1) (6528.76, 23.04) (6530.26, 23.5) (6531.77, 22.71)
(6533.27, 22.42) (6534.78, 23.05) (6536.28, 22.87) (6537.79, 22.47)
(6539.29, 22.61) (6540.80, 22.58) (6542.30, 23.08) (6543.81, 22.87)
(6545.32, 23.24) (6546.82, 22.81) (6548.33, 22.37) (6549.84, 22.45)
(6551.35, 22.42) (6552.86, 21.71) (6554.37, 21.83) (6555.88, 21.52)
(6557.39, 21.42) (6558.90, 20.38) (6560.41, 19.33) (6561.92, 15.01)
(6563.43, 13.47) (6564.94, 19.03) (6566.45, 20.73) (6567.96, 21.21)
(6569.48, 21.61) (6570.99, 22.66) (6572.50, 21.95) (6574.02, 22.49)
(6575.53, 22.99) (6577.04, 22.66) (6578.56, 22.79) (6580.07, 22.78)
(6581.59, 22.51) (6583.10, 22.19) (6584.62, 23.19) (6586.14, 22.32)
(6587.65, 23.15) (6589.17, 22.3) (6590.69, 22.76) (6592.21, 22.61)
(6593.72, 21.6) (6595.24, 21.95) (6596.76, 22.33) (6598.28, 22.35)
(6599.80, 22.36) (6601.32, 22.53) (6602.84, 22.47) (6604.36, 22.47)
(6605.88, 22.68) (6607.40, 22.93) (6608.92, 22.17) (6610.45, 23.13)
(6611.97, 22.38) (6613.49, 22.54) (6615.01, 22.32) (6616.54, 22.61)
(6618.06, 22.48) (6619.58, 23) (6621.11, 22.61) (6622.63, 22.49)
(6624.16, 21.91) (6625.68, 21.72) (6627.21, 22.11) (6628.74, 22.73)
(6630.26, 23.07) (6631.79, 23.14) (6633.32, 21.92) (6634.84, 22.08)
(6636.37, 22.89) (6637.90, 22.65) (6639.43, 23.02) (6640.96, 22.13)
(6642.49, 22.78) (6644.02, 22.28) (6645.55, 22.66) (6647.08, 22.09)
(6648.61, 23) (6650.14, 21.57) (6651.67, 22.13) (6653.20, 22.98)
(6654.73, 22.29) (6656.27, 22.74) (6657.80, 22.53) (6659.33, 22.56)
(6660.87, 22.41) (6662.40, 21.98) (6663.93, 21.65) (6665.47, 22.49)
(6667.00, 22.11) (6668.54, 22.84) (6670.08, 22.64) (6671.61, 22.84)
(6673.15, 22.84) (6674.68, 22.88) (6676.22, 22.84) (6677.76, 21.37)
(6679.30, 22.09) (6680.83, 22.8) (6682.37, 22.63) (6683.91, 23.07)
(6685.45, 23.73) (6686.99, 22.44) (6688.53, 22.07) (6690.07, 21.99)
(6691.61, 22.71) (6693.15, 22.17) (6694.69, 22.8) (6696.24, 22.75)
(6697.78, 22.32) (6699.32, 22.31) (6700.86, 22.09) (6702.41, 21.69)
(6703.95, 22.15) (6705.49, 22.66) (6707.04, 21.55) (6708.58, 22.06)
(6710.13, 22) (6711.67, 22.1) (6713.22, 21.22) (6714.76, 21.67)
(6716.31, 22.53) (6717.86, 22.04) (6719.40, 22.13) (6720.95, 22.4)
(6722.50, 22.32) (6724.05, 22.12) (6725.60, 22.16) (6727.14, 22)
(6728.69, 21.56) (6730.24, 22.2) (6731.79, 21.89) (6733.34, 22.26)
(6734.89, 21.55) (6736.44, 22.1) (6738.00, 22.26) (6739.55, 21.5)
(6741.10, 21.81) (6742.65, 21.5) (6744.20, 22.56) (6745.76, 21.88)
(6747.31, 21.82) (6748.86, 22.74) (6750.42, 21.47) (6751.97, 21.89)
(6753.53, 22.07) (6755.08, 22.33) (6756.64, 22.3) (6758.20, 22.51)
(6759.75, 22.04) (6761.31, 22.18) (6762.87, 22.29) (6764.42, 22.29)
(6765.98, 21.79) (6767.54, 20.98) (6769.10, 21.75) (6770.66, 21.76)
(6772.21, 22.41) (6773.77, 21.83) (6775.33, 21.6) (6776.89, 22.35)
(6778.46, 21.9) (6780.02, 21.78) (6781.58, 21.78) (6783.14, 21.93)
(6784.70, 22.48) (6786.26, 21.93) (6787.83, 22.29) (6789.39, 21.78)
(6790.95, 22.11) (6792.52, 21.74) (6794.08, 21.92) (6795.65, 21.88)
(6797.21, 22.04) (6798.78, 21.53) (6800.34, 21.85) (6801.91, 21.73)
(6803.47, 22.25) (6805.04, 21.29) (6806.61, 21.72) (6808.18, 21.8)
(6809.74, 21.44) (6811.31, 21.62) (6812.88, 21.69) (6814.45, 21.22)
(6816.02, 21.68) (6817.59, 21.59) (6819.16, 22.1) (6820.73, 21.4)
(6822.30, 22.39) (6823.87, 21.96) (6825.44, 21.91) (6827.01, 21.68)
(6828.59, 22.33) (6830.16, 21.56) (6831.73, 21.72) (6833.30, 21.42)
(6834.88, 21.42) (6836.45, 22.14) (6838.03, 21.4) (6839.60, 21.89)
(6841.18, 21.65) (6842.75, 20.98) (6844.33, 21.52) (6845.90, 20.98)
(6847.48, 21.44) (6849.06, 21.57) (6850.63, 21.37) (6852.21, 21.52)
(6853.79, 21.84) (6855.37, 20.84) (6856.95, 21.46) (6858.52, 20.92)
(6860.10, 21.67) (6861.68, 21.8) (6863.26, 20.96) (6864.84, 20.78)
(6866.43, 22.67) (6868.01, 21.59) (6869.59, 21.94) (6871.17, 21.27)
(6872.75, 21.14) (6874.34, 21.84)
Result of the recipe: 0.96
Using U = 482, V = 501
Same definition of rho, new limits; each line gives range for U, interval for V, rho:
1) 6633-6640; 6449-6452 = 1.00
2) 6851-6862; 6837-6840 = 0.98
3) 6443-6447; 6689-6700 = 1.12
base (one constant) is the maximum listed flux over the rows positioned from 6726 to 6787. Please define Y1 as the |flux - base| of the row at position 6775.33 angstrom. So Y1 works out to 1.1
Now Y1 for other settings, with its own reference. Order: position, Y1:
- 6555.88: 1.2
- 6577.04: 0.1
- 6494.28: 1.8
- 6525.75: 0.2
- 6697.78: 0.4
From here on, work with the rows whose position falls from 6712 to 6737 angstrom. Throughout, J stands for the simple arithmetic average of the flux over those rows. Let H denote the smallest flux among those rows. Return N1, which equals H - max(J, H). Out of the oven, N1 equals -0.8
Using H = 21.22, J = 22.0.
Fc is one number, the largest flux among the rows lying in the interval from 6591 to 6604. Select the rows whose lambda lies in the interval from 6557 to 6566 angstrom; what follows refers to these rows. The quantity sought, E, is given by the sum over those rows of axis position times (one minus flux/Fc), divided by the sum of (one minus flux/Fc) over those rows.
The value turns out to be 6562.2 angstrom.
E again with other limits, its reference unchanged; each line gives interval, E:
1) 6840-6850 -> 6845.1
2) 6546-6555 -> 6553.1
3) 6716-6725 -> 6720.5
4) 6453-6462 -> 6456.9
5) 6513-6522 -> 6515.2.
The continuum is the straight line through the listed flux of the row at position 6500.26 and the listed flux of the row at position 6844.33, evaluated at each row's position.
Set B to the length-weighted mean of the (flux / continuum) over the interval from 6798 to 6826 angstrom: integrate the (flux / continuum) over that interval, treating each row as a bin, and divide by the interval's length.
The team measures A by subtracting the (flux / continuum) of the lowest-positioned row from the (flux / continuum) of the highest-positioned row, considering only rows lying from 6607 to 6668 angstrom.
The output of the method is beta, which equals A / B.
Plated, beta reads -0.029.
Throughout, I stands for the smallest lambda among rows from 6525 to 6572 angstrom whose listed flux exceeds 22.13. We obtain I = 6525.75 angstrom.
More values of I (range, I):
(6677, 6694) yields 6680.83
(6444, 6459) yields 6445.12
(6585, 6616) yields 6586.14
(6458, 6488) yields 6458.49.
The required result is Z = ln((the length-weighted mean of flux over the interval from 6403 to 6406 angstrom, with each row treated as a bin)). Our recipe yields 3.16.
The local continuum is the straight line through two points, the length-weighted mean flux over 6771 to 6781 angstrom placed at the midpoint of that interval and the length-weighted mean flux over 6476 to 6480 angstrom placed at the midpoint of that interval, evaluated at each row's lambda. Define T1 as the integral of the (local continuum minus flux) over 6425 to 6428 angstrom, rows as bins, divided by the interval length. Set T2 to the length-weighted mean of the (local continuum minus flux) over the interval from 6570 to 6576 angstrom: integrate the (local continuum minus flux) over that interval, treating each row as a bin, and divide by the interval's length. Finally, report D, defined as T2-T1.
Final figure 0.1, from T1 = 0.39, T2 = 0.5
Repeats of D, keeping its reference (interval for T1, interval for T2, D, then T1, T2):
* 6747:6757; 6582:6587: 0.3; -0.01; 0.3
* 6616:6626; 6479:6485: -0.3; 0.28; 0.0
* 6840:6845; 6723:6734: -0.1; 0.23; 0.2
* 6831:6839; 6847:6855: 0.0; 0.06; 0.1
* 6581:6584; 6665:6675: -0.7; 0.51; -0.2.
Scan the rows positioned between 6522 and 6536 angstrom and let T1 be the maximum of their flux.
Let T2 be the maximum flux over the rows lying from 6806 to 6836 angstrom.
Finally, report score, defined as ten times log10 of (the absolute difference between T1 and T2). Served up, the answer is 0.9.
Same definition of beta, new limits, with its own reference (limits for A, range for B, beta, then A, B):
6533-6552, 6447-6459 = 0.002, 0.00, 1.03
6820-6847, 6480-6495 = -0.016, -0.02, 1.01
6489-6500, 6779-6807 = -0.010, -0.01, 1.01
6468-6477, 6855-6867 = 0.029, 0.03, 1.00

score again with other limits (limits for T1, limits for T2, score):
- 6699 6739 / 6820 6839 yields -5.7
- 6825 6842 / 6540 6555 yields -0.4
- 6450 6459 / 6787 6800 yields 2.8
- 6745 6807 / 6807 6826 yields -4.6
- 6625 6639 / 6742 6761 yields -4.0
